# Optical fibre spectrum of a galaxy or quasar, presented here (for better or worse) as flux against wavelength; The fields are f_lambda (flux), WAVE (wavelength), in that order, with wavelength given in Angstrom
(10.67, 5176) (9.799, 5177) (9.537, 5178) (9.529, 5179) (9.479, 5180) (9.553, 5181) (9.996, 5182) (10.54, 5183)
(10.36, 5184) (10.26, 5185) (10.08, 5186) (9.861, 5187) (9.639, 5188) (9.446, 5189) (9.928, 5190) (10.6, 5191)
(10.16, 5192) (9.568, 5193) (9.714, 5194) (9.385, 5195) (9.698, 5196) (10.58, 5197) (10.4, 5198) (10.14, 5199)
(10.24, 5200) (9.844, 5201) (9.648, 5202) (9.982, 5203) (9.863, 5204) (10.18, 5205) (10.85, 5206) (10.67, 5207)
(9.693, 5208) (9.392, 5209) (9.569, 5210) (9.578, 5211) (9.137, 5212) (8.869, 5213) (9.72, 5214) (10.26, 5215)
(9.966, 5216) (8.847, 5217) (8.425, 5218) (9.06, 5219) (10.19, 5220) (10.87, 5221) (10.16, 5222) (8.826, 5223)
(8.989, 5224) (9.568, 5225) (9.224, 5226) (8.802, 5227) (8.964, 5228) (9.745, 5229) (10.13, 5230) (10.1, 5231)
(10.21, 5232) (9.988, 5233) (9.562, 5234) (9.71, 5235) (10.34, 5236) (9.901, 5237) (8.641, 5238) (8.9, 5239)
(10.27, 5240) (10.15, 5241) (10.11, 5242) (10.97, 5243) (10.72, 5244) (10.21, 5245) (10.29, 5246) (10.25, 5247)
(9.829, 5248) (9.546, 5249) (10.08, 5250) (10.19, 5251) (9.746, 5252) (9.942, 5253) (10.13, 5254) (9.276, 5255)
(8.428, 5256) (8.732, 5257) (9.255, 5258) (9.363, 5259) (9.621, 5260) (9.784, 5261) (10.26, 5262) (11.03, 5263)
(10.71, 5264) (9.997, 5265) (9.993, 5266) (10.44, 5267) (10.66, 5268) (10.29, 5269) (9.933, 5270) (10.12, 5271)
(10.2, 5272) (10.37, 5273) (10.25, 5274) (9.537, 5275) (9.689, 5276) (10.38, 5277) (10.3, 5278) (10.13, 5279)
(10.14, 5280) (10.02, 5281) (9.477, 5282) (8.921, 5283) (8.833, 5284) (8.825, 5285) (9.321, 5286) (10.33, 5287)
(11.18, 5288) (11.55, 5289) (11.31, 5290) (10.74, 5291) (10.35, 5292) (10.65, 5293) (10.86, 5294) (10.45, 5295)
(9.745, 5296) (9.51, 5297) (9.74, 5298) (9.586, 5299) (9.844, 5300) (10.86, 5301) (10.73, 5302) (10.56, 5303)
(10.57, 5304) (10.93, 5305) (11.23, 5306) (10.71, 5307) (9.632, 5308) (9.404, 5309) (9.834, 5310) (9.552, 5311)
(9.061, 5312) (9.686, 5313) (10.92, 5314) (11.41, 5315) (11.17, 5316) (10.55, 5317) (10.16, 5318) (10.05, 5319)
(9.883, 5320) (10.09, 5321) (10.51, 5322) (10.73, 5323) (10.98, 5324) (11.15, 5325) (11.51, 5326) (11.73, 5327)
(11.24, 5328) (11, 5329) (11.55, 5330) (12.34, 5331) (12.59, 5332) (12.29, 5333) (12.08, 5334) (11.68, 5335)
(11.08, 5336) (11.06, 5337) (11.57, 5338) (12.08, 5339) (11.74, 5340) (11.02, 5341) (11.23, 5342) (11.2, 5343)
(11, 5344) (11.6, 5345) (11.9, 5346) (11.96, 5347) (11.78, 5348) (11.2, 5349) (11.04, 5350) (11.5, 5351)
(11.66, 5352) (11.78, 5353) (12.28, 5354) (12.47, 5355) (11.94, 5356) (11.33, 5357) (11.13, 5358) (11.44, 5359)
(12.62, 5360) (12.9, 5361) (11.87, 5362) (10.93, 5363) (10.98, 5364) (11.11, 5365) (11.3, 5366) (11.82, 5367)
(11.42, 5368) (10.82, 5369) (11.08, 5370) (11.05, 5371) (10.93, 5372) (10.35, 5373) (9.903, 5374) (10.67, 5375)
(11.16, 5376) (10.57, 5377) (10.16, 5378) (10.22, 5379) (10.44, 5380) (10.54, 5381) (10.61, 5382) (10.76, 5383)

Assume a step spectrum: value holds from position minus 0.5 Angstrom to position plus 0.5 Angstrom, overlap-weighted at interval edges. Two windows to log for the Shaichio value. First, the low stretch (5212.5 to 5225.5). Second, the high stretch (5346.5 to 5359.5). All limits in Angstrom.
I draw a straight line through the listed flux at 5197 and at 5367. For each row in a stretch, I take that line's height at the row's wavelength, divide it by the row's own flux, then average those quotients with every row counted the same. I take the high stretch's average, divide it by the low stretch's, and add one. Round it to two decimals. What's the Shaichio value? 1.89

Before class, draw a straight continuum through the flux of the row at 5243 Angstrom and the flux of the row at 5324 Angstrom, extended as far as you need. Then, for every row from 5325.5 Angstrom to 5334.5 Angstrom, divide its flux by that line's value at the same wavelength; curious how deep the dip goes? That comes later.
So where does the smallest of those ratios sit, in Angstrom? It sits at 5329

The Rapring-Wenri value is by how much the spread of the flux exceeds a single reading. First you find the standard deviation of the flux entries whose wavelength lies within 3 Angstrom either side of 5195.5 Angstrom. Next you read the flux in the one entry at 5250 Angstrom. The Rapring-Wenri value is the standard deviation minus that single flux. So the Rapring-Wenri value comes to -9.6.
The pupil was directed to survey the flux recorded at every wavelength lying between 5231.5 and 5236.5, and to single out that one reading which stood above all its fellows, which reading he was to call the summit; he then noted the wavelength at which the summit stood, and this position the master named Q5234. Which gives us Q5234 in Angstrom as 5236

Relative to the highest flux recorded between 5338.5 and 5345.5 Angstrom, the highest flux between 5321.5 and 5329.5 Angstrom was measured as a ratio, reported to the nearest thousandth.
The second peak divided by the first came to 0.971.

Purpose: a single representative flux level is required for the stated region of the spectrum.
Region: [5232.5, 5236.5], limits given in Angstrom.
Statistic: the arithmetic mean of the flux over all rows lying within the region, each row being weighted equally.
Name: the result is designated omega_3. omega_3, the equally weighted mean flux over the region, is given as 9.9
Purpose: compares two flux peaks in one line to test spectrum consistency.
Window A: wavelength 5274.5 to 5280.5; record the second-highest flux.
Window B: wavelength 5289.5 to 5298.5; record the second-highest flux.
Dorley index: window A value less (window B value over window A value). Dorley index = 9.2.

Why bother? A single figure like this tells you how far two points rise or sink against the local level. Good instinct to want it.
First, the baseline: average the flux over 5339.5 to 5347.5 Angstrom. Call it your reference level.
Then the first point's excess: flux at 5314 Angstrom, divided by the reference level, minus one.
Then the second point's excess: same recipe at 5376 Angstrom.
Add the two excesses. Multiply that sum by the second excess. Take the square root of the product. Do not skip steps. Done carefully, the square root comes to 0.04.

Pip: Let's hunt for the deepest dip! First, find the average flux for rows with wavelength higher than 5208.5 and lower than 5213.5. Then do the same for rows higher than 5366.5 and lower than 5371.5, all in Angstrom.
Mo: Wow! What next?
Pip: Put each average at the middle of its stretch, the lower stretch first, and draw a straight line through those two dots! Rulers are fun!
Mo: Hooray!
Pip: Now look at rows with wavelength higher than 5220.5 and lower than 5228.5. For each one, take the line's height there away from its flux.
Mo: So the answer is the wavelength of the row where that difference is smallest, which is 5227 Angstrom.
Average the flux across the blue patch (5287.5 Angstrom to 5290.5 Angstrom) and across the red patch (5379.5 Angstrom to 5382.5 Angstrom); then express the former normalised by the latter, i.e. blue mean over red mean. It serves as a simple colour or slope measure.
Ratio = 1.08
